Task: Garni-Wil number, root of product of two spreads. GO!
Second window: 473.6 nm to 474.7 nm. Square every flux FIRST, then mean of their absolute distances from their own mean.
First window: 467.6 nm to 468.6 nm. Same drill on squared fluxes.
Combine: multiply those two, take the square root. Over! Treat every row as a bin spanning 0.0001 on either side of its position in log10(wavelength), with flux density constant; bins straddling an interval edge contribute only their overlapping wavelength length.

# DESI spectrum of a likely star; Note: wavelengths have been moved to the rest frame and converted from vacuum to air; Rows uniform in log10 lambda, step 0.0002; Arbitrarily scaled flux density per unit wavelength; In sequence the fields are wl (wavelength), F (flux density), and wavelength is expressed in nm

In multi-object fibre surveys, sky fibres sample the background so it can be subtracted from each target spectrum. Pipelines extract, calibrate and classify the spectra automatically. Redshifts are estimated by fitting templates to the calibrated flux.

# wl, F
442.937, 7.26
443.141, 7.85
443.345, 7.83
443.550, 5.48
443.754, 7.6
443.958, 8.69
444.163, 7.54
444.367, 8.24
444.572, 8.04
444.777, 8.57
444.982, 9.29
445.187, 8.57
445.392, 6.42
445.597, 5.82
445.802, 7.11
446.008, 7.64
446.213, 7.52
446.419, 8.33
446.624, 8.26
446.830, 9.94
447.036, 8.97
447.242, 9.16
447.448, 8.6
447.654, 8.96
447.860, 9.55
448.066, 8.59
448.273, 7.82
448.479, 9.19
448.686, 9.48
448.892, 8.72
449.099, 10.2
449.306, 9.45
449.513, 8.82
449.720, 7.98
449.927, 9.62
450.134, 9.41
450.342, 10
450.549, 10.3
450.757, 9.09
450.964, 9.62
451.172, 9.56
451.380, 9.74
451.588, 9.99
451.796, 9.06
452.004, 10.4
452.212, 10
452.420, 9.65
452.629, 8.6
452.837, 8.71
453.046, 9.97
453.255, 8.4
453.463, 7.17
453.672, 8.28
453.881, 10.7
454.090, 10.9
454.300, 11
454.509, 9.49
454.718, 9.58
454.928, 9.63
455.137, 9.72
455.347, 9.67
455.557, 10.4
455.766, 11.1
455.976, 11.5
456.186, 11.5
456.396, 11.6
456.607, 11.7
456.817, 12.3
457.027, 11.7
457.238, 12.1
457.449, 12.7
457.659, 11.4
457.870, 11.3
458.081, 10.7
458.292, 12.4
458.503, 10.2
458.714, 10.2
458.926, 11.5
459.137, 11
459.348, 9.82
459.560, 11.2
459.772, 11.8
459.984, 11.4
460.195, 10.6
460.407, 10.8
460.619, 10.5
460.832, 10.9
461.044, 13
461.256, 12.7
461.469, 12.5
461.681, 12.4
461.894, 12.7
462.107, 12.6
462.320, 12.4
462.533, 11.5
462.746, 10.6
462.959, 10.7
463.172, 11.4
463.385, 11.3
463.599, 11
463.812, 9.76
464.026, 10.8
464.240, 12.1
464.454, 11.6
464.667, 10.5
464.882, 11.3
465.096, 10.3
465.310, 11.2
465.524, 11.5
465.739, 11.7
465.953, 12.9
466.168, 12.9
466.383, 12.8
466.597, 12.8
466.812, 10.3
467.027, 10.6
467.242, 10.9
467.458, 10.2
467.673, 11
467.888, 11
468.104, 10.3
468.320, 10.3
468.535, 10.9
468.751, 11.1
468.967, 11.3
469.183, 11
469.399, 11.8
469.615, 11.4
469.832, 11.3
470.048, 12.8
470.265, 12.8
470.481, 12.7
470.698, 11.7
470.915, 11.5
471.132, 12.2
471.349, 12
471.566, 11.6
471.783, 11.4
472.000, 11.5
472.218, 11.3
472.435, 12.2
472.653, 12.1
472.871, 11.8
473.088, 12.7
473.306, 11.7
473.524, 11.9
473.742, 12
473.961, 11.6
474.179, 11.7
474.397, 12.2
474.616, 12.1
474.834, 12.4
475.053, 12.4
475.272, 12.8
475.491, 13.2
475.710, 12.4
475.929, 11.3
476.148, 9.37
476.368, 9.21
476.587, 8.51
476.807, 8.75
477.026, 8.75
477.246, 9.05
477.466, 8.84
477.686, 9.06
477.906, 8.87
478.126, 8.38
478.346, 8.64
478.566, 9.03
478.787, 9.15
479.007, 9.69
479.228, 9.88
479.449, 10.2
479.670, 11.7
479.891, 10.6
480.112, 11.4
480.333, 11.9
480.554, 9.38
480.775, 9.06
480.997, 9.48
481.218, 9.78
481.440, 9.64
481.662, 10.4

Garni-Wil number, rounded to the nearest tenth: 5.9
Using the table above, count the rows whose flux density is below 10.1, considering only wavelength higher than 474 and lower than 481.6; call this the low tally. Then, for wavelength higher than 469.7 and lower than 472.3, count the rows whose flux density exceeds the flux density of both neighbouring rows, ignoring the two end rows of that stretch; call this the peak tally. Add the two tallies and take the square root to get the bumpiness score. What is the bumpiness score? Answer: 4.7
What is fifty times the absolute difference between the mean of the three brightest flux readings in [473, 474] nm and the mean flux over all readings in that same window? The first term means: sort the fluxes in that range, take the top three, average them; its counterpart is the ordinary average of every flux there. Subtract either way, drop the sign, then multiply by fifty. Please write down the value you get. 11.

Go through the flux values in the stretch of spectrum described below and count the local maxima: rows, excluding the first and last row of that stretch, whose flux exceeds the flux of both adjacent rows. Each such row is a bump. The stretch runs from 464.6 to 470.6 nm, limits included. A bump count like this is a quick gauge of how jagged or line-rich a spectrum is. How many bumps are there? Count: 4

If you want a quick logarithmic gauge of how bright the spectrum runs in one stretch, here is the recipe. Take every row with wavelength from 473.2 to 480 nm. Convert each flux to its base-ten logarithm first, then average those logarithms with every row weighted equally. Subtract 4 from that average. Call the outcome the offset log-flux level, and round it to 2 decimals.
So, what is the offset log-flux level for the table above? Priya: -2.98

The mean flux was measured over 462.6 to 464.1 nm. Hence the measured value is 10.8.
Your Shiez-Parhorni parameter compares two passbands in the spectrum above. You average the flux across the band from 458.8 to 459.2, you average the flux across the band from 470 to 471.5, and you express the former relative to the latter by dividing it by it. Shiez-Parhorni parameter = 0.92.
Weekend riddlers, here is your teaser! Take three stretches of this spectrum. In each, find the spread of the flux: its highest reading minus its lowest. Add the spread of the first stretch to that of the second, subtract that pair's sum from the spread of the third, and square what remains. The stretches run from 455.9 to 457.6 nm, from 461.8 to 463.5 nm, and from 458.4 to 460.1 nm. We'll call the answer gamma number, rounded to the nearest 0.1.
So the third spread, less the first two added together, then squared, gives 1.7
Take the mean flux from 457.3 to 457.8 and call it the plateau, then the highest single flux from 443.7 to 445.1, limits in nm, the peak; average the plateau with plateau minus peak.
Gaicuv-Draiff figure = 7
